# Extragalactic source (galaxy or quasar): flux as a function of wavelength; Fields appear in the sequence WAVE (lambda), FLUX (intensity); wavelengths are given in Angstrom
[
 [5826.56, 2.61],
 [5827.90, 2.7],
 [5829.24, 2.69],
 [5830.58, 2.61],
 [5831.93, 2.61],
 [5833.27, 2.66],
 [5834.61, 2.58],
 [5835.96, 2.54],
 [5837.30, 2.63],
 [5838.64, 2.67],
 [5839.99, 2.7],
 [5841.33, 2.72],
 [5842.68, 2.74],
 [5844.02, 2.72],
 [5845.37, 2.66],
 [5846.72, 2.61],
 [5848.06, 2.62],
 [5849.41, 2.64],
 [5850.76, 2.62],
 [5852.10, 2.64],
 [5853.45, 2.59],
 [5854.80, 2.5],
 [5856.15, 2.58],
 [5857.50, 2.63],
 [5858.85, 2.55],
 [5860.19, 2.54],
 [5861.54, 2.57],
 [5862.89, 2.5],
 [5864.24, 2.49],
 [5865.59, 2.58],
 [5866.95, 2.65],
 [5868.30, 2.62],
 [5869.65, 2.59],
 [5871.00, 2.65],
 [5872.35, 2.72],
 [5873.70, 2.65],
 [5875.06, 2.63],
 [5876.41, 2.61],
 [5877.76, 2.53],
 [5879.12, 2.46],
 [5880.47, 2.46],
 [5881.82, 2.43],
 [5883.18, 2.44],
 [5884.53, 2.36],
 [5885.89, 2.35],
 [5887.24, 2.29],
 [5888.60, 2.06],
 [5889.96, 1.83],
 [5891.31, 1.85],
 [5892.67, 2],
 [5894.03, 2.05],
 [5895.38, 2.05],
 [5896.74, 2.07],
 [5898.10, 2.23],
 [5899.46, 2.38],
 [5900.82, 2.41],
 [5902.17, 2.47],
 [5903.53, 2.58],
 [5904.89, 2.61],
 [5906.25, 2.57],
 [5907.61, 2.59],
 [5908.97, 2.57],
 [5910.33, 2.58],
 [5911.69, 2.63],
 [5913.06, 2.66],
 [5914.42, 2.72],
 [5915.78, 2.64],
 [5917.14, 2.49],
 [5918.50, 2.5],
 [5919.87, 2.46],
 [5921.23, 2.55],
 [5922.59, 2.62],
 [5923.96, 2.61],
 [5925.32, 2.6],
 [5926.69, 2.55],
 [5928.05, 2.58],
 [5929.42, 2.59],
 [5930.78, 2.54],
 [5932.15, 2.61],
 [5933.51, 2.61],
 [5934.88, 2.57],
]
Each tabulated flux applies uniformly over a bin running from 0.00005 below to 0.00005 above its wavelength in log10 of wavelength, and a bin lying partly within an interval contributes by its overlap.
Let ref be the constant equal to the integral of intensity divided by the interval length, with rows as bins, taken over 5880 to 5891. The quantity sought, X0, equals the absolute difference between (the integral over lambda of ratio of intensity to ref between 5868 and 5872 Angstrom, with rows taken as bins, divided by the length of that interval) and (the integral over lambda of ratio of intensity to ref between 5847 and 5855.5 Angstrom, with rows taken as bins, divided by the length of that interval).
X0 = 0.013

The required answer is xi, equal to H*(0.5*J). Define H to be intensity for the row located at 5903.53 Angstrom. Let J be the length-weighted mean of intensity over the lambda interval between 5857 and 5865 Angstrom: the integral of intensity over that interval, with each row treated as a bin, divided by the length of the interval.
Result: 3.29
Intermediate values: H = 2.58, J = 2.55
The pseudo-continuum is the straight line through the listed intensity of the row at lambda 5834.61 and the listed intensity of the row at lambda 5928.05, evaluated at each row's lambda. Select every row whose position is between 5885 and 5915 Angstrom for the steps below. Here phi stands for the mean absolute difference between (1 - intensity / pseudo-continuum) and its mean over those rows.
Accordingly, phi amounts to 0.094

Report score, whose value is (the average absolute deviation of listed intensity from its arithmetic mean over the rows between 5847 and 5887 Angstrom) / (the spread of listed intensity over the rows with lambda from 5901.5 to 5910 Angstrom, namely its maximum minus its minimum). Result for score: 0.54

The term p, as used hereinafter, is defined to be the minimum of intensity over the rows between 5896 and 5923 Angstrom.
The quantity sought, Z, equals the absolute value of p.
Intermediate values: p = 2.07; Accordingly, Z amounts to 2.07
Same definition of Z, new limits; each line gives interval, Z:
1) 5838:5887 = 2.35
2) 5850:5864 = 2.50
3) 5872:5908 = 1.83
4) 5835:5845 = 2.54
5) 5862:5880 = 2.46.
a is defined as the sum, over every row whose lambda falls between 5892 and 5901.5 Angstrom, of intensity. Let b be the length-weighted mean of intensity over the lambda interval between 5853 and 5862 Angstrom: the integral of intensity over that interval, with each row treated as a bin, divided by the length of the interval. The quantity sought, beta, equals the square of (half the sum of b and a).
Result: 78.8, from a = 15.19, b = 2.57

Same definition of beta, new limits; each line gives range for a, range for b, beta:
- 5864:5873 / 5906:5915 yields 109.4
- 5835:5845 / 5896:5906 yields 111.5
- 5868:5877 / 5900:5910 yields 110.4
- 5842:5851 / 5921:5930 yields 112.3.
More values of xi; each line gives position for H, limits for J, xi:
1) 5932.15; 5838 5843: 3.53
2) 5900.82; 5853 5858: 3.10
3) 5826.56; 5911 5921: 3.37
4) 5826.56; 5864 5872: 3.40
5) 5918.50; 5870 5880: 3.26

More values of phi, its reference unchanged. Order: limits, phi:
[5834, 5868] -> 0.022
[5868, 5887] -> 0.040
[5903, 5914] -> 0.010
